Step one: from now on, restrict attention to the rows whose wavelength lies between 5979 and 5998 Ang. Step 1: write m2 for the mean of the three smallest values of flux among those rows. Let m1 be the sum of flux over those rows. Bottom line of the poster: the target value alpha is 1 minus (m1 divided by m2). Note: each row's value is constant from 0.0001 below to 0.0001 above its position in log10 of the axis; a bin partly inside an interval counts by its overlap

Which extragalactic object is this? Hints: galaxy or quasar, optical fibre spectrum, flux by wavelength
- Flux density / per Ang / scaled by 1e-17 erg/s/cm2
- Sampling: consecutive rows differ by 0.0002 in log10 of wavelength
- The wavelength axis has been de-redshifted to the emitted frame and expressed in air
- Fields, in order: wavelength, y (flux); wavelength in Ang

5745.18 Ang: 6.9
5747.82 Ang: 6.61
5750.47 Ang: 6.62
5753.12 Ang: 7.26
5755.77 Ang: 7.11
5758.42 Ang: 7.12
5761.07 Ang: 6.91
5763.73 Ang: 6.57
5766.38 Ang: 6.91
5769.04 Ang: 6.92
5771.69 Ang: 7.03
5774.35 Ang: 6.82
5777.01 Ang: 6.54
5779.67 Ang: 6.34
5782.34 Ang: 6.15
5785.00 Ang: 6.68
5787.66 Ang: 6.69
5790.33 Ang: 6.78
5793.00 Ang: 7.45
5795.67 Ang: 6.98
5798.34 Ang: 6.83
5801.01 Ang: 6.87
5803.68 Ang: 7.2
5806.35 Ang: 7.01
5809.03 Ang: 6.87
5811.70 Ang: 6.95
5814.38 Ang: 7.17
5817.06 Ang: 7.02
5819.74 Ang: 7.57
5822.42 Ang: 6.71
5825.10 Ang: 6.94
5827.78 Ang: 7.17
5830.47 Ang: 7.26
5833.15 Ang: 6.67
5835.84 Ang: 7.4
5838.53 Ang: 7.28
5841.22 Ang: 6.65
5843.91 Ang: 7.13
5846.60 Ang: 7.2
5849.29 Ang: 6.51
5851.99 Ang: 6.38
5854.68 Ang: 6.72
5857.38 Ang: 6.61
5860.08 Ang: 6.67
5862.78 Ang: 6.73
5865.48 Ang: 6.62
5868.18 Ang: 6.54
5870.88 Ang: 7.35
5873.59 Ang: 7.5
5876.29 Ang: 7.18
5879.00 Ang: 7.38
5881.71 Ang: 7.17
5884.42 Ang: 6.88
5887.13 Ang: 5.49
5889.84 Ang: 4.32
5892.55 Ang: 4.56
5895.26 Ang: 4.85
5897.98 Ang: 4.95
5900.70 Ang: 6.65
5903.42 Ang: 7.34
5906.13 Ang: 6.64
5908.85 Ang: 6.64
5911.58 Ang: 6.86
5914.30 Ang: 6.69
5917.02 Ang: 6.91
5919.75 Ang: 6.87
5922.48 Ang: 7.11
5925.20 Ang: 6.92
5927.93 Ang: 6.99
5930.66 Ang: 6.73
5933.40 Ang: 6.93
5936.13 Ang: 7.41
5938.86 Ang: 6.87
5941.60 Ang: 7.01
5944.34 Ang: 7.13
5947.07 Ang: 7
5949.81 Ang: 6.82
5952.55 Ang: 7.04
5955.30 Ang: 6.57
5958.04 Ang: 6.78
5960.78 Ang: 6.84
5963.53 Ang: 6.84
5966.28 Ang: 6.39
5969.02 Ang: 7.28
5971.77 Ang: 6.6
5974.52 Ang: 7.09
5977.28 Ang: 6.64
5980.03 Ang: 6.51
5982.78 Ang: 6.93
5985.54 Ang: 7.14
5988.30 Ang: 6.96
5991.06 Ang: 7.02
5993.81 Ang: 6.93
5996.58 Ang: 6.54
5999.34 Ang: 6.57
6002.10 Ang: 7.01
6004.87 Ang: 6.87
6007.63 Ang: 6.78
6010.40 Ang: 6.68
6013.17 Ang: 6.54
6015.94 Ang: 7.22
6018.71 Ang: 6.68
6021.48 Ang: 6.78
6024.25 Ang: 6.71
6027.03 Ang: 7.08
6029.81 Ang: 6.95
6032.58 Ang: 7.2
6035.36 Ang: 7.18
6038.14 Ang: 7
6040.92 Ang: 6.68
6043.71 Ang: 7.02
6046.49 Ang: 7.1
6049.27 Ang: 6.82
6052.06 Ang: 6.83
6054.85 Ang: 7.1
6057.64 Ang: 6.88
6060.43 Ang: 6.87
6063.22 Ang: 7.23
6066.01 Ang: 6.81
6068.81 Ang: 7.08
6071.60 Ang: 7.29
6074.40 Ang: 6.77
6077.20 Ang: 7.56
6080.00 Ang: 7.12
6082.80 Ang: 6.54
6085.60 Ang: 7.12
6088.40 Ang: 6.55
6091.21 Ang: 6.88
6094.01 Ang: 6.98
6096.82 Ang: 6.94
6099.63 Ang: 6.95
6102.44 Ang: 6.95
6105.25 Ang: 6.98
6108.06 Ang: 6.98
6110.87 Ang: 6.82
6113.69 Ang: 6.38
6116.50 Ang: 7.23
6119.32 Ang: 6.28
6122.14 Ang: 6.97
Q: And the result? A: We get -6.21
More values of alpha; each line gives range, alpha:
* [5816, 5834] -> -6.28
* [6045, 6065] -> -6.14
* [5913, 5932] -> -6.13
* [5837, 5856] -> -6.35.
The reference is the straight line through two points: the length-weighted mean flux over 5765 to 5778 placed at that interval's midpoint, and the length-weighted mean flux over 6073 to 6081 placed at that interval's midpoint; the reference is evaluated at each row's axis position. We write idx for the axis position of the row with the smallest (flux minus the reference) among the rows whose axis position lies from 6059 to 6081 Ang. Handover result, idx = 6074.40 Ang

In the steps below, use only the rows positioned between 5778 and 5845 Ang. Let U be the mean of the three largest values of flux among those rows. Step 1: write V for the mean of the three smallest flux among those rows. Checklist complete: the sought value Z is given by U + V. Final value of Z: 13.9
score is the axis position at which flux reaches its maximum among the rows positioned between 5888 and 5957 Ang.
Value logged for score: 5936.13 Ang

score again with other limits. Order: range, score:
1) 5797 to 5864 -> 5819.74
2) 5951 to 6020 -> 5969.02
